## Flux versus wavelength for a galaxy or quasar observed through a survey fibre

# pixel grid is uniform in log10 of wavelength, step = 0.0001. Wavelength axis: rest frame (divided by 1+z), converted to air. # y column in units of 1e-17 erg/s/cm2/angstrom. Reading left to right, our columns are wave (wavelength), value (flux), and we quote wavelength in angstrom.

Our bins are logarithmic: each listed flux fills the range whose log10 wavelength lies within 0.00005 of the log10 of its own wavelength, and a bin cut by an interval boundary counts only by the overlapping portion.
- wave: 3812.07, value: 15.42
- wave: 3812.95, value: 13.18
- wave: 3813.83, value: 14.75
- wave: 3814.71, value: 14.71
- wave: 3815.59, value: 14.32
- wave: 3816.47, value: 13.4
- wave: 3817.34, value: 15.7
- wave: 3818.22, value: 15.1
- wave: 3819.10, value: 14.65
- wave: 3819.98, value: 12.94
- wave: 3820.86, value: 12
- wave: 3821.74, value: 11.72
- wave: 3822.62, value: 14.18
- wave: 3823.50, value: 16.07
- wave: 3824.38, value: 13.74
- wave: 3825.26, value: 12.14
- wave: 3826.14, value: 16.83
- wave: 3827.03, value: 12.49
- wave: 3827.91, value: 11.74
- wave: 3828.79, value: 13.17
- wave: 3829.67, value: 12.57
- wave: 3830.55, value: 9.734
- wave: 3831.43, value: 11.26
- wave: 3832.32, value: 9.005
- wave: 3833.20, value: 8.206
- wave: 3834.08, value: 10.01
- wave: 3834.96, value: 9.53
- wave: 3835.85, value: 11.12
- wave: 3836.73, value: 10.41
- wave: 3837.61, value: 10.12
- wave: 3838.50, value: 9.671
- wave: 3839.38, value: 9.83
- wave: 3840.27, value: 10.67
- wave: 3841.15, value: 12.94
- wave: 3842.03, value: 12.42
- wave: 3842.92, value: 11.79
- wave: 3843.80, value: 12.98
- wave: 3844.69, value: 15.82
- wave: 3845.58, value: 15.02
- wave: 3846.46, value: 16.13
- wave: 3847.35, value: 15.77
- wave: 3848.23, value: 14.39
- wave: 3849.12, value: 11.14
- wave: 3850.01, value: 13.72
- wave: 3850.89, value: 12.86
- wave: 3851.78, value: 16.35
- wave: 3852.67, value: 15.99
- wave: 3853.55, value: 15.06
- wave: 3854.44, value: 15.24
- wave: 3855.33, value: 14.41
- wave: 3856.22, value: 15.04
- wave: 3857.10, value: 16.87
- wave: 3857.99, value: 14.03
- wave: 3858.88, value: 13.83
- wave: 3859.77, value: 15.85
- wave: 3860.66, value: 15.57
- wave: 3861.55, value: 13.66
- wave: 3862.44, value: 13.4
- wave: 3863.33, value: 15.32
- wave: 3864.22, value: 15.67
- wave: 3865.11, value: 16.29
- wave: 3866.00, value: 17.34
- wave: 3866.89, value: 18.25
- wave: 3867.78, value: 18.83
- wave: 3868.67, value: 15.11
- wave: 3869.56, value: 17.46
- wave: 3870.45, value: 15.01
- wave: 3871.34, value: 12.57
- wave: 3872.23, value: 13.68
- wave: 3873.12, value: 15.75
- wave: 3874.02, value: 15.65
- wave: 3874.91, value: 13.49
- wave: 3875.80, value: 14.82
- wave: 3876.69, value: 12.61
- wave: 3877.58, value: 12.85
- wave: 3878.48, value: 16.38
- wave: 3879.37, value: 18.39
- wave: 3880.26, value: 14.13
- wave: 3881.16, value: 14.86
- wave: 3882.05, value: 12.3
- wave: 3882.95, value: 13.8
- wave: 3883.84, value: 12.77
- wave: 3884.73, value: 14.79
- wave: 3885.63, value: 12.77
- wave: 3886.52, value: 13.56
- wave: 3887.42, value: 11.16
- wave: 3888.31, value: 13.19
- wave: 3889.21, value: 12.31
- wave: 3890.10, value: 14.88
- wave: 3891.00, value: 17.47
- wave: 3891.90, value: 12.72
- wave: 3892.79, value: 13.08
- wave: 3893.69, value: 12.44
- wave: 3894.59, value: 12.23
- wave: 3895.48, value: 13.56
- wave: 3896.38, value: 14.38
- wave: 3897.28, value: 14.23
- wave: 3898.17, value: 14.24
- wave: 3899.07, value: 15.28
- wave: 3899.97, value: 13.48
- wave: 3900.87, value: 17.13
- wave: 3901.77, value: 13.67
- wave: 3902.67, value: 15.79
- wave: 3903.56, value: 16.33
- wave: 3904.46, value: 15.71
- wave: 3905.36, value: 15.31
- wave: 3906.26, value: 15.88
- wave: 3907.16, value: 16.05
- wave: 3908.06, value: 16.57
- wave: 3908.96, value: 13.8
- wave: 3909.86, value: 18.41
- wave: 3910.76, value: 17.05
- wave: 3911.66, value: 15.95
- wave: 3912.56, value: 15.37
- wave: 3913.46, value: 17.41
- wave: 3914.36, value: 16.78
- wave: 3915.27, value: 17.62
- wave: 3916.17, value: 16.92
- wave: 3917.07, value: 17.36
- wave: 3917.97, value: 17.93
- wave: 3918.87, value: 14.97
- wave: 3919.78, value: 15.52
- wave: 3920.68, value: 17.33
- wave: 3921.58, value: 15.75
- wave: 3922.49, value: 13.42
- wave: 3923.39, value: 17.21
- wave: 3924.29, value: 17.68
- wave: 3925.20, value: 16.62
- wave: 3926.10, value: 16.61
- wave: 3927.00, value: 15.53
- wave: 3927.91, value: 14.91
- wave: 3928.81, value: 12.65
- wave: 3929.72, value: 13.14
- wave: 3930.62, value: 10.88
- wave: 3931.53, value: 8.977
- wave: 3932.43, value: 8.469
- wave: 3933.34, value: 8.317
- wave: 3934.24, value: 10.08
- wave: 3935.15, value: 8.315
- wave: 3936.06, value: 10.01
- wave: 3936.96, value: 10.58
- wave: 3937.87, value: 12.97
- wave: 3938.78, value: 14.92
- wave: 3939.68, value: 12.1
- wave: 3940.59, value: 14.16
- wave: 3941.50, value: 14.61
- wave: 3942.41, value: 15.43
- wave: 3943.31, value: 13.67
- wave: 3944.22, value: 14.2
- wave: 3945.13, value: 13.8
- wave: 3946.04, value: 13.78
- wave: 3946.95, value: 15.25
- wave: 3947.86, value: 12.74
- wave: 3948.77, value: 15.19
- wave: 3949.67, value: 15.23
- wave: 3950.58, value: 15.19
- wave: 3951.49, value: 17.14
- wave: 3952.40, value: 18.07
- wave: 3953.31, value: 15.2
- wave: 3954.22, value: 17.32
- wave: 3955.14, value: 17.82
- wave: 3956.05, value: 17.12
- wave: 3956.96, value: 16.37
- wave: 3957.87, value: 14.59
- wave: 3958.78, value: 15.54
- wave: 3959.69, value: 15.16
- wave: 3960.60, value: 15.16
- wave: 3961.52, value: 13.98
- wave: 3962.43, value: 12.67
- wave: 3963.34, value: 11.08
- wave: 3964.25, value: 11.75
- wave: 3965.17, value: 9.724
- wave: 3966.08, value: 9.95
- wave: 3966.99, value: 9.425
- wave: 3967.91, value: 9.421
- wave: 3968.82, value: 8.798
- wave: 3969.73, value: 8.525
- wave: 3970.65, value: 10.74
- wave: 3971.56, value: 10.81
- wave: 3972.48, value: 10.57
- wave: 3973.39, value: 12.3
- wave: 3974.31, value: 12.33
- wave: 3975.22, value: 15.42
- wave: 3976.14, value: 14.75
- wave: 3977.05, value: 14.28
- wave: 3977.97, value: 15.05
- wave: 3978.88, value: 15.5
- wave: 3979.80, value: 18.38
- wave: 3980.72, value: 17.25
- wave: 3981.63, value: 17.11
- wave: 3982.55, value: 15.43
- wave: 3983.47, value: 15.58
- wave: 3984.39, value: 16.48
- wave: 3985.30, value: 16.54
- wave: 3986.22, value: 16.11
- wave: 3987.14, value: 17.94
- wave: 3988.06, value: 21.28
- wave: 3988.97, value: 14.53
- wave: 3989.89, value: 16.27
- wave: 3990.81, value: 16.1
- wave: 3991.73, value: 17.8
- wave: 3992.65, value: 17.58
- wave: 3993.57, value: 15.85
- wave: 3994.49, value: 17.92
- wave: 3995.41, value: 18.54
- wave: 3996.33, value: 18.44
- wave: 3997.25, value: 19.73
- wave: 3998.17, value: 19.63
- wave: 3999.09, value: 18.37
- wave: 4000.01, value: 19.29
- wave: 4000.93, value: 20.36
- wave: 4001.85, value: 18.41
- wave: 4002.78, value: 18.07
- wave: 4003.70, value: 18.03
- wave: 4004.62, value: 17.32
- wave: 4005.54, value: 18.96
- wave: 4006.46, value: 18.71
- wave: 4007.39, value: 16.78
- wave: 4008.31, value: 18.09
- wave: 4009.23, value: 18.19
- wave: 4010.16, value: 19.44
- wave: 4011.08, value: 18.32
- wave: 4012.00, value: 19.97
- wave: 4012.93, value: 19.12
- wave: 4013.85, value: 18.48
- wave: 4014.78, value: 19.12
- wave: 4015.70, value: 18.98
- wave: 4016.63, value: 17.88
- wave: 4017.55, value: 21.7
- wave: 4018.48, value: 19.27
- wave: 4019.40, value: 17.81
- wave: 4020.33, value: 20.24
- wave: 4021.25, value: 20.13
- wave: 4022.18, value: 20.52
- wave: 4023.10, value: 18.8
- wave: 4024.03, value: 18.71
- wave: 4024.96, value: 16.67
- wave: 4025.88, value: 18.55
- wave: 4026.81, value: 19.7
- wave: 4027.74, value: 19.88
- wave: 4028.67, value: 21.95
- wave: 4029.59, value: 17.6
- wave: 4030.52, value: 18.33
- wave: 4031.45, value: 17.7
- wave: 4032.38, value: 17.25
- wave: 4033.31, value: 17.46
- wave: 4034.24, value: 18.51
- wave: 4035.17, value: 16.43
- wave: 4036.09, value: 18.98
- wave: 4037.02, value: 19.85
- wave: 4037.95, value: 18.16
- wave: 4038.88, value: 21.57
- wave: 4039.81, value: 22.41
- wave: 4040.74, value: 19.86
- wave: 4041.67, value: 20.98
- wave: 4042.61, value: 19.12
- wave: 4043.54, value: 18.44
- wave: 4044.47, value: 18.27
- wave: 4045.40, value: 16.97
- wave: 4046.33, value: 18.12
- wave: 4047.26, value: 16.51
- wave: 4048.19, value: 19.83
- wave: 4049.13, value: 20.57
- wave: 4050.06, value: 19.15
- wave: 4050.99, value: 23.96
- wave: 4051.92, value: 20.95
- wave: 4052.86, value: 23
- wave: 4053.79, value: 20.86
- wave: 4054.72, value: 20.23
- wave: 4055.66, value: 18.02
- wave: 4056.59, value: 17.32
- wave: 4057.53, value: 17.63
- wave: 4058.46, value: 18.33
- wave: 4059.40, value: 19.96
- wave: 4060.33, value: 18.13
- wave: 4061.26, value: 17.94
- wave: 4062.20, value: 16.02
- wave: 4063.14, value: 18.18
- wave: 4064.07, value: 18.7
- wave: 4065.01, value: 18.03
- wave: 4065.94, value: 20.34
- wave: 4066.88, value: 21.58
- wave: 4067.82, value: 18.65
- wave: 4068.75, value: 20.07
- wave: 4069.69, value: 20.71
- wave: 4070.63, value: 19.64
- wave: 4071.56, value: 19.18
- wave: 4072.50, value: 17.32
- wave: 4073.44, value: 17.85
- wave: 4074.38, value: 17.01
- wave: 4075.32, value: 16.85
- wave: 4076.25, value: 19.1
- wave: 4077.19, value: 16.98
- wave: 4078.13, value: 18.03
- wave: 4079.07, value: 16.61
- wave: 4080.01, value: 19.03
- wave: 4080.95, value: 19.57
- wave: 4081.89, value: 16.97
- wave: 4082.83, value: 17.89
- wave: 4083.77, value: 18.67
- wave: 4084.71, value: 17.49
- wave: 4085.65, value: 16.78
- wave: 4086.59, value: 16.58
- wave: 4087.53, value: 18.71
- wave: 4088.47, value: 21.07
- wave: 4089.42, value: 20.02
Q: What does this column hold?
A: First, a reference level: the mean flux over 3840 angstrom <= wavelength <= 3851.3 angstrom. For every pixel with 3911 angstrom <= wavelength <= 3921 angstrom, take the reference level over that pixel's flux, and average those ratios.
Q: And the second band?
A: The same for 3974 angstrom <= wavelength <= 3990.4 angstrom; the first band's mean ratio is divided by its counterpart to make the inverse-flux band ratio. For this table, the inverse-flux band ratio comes 0.96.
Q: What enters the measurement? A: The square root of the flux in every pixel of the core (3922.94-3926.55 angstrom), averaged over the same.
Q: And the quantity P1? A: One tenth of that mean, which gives 0.41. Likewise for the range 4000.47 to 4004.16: 0.43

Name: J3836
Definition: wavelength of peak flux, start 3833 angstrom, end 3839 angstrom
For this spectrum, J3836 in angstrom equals 3835.85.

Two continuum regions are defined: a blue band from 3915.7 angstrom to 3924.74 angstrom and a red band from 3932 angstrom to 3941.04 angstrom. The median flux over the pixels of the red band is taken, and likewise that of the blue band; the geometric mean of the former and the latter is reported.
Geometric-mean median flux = 13.3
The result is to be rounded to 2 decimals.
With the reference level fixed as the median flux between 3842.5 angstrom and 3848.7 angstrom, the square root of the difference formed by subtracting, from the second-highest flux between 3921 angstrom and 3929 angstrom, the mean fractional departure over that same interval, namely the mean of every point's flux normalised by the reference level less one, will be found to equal 4.14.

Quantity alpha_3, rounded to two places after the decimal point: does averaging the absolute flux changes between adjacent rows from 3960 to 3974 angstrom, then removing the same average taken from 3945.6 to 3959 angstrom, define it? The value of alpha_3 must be -0.46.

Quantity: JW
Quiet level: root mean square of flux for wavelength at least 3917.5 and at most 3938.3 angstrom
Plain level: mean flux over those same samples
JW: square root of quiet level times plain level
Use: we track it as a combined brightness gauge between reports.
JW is 14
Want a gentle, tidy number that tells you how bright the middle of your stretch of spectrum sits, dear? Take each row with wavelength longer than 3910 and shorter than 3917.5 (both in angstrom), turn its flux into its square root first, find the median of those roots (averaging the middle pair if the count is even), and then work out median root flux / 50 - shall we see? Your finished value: 0.082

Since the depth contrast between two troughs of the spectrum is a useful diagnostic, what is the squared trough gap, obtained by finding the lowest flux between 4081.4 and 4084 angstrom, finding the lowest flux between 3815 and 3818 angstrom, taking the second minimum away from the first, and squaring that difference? 13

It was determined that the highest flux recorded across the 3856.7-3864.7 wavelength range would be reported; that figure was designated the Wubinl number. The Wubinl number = 16.87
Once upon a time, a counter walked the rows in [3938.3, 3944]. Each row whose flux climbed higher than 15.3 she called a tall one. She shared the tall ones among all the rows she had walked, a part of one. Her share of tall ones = 0.2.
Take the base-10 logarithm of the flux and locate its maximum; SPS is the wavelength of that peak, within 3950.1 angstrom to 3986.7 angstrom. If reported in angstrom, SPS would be 3979.80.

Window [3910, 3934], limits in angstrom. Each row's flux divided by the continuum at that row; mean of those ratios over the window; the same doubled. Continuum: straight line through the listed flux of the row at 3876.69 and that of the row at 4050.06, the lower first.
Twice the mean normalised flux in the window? 2.10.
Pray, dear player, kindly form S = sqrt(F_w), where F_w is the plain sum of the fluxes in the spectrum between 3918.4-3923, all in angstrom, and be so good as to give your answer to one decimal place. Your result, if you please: 8.8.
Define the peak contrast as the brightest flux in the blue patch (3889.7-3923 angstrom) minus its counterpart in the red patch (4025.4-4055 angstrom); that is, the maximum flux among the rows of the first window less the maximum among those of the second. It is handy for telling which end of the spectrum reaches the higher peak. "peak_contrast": -6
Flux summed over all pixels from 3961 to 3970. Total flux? 105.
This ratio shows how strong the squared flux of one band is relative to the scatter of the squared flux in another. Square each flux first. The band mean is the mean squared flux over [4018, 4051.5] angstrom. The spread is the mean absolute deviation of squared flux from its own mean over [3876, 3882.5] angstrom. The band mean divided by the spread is 7.0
